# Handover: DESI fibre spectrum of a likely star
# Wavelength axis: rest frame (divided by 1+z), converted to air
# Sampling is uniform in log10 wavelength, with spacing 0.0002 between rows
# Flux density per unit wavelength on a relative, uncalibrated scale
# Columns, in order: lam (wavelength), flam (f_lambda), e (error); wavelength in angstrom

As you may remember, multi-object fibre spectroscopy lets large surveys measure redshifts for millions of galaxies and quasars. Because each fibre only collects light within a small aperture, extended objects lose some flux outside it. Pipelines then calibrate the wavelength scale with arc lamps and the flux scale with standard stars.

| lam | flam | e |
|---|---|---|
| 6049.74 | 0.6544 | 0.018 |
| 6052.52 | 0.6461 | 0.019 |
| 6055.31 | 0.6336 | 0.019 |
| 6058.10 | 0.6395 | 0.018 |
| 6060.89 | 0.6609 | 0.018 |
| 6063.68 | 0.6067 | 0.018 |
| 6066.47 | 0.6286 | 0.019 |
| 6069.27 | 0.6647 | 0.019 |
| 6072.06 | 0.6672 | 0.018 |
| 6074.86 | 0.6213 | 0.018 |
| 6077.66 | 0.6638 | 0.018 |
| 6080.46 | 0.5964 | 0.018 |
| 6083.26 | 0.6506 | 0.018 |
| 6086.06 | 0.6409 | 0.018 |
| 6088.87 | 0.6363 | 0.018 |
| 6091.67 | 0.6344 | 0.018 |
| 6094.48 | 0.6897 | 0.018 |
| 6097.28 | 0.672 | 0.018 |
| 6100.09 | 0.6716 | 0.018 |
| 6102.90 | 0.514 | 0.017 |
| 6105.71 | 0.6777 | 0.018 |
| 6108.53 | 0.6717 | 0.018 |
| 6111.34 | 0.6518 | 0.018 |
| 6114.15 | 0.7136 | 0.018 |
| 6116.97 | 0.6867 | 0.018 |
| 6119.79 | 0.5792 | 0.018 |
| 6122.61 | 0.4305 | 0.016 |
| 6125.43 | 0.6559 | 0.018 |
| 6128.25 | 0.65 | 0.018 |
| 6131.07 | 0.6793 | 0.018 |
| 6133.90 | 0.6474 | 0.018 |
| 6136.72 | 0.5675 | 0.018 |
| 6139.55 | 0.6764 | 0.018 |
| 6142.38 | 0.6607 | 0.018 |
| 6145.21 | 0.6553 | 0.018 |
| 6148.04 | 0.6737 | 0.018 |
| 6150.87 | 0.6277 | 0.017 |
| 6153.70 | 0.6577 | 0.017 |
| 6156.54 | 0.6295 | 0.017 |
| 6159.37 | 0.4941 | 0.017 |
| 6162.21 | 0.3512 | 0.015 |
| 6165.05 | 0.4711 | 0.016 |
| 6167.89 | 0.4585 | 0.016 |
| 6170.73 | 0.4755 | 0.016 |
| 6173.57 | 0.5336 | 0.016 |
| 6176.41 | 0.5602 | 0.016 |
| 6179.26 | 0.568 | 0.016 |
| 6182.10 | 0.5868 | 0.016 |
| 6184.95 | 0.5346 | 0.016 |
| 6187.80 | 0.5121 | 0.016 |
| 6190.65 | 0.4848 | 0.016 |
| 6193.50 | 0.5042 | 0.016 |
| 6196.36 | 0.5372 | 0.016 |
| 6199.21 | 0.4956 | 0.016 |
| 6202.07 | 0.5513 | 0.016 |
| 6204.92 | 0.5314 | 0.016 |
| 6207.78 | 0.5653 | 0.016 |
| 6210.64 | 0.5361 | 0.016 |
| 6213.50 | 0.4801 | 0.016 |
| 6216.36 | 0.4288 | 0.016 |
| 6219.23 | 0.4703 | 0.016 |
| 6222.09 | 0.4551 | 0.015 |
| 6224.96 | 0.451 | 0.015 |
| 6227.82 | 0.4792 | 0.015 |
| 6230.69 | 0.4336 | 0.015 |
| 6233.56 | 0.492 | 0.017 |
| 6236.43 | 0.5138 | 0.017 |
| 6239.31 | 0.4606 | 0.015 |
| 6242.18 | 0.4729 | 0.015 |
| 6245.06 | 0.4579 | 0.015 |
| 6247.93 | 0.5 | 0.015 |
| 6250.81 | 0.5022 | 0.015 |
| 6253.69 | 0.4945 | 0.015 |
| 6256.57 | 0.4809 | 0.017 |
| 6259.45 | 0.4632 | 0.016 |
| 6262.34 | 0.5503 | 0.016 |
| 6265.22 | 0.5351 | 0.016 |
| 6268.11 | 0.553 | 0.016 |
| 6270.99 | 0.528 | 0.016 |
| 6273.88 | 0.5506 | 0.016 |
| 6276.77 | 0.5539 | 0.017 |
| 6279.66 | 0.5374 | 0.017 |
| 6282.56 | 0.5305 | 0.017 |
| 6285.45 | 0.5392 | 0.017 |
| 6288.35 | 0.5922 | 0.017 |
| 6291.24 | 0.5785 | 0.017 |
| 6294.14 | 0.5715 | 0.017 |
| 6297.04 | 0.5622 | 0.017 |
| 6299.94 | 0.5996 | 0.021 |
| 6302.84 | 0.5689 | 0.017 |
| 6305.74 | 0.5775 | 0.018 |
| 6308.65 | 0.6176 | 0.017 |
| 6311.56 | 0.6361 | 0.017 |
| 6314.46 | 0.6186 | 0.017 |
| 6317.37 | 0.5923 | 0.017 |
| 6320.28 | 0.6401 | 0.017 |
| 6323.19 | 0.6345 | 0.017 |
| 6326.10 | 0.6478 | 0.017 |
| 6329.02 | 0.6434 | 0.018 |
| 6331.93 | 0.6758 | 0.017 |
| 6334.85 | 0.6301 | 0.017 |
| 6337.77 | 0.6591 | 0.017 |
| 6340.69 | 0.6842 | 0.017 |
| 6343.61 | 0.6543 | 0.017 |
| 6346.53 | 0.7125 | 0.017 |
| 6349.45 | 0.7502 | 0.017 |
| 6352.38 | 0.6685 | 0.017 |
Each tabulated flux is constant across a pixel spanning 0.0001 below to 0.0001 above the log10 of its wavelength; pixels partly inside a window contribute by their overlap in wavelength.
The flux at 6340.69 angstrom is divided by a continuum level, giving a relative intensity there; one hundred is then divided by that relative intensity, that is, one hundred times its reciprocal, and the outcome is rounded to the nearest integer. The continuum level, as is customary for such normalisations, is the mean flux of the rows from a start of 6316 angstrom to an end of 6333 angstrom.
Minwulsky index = 93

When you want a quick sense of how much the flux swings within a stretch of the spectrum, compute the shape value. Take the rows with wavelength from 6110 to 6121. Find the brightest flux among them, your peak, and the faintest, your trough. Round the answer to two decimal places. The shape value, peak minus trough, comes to 0.13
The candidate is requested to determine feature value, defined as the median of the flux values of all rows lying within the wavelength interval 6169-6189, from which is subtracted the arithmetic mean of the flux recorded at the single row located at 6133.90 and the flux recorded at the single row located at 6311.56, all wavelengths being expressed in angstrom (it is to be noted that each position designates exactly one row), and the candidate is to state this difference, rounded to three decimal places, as -0.107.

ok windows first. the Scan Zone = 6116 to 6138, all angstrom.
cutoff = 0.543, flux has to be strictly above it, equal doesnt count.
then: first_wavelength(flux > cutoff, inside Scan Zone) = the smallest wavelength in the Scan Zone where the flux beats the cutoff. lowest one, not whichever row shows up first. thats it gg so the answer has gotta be 6116.97 angstrom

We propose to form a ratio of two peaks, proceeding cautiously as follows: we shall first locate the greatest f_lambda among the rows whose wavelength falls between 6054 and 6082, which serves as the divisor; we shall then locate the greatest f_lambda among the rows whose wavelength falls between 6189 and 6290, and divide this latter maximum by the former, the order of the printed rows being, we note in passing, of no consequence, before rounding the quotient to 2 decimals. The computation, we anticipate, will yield 0.89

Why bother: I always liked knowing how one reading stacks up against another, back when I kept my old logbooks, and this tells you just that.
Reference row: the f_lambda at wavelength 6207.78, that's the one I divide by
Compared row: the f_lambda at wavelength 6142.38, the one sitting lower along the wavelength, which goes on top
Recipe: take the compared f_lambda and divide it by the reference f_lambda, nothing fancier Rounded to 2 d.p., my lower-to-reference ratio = 1.17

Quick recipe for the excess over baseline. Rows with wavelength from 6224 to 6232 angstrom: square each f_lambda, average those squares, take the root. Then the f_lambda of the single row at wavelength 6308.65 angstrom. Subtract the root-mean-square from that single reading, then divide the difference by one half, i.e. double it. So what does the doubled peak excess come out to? 0.3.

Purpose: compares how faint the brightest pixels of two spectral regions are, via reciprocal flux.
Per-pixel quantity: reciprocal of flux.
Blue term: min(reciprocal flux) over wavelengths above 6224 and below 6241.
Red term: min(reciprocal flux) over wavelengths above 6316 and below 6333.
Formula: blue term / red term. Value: 1.32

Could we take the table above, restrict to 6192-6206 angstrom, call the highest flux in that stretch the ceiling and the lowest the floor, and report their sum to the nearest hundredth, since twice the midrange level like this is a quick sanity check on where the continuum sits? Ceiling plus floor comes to 1.05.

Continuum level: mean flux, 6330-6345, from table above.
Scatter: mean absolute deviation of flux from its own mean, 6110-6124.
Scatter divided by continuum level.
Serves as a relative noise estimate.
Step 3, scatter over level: 0.13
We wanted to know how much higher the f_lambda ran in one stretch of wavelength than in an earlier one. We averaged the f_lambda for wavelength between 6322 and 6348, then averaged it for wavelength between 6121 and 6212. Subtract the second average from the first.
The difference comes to 0.10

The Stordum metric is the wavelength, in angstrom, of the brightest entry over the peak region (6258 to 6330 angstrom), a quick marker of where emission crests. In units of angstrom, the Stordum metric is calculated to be 6326.10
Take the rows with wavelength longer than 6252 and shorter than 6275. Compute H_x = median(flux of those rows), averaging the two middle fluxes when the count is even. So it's 0.532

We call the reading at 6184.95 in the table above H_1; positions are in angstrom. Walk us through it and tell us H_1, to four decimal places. 0.5346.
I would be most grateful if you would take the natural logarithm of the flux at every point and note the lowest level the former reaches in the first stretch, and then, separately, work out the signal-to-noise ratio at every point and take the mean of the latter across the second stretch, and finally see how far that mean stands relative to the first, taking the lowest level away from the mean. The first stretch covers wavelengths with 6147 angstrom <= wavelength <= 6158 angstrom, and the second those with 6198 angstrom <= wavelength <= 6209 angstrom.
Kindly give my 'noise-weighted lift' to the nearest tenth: 34.0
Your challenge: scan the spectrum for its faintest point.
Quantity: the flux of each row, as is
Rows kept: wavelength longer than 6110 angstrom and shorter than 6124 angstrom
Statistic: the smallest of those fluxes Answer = 0.4305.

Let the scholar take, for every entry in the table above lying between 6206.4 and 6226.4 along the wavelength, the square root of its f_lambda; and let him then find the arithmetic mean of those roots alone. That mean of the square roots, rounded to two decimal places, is 0.69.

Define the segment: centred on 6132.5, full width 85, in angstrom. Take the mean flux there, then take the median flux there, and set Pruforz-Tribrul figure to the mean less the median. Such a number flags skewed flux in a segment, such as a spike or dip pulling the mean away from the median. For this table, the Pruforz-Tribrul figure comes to -0.046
